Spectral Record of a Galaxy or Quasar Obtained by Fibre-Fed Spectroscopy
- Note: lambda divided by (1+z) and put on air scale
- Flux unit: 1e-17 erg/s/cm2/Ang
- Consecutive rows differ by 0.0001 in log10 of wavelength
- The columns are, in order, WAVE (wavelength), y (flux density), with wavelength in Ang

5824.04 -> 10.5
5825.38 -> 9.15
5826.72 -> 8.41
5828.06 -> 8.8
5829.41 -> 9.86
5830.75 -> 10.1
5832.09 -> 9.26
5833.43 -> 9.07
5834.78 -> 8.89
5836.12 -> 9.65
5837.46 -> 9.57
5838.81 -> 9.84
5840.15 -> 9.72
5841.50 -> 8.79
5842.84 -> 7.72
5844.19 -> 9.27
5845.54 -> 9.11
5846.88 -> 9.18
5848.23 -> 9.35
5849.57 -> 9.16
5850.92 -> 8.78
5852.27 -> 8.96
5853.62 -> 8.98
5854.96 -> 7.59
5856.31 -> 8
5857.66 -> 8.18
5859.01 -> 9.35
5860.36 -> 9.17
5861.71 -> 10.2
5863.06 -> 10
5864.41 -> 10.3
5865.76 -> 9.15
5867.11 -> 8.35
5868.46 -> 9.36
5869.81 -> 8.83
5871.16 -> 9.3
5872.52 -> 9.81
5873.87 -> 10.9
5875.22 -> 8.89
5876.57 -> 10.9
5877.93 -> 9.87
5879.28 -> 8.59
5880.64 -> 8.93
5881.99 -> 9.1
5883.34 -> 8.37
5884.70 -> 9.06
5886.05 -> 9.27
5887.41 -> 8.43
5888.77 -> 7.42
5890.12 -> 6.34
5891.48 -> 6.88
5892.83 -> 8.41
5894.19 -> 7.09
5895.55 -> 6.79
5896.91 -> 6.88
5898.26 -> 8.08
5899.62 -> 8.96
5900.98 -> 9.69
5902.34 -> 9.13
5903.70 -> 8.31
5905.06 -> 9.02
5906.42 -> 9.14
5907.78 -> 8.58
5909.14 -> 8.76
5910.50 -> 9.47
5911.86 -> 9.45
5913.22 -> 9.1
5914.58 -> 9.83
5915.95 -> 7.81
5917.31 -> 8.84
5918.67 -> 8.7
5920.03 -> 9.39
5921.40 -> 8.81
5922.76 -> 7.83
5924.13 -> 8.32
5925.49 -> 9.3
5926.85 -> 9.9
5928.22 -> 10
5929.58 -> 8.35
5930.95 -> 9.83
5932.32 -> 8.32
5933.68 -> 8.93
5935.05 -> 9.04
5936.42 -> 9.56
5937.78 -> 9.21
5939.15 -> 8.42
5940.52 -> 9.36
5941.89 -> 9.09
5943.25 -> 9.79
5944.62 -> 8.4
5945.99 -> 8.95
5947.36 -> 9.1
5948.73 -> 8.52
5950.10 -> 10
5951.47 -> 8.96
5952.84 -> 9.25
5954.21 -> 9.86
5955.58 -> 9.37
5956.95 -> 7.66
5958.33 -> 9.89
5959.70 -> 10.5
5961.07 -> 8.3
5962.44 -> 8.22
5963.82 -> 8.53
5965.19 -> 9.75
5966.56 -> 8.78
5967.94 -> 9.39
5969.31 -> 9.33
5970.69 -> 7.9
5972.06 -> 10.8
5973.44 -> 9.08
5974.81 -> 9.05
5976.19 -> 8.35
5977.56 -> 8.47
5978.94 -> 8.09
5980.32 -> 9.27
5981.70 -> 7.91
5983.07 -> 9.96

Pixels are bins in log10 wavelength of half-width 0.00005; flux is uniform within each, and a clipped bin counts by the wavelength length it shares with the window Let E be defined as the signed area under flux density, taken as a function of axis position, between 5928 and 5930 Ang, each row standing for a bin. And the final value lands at 18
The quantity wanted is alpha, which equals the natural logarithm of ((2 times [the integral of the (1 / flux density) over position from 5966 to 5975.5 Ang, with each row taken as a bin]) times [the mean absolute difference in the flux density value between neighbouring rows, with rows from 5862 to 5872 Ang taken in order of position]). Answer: 0.4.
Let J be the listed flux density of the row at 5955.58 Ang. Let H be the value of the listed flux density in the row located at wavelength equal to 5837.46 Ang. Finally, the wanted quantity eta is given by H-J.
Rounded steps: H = 9.57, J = 9.37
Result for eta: 0.2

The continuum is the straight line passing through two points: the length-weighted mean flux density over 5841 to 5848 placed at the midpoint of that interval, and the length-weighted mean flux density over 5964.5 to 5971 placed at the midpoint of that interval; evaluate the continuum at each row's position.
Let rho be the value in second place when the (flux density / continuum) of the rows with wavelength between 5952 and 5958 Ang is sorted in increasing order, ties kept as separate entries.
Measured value 1.02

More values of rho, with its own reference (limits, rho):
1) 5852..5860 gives 0.90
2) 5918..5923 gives 0.97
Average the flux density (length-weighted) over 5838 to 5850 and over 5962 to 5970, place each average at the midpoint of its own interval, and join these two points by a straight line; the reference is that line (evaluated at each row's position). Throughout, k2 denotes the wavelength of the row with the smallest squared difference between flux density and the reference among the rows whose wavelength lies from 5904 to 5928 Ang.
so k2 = 5913.22 Ang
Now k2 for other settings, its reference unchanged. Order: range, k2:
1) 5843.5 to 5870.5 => 5845.54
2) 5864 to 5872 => 5865.76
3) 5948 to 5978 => 5974.81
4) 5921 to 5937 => 5935.05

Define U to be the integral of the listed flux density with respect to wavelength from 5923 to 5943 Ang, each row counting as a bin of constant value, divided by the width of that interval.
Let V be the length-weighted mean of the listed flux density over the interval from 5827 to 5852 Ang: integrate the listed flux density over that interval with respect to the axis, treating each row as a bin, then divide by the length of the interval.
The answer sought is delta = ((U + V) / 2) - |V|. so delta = -0.05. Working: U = 9.10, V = 9.21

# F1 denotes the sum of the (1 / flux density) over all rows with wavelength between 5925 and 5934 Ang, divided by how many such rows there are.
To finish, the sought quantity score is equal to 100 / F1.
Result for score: 918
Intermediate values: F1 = 0.109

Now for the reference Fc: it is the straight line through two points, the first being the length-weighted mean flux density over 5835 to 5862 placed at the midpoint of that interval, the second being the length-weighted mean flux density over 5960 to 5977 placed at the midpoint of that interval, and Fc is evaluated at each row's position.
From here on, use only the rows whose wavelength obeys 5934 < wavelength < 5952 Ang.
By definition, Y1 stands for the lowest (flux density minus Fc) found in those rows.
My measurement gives -0.6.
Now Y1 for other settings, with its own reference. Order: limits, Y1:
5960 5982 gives -1.1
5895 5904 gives -2.2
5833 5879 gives -1.4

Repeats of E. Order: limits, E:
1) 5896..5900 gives 31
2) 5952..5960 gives 75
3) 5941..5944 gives 28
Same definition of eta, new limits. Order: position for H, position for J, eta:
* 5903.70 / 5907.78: -0.3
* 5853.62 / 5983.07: -1.0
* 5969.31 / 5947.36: 0.2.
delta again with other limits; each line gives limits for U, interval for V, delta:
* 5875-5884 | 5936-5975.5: 0.06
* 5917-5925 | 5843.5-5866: -0.22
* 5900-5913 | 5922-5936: 0.04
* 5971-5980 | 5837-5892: -0.03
